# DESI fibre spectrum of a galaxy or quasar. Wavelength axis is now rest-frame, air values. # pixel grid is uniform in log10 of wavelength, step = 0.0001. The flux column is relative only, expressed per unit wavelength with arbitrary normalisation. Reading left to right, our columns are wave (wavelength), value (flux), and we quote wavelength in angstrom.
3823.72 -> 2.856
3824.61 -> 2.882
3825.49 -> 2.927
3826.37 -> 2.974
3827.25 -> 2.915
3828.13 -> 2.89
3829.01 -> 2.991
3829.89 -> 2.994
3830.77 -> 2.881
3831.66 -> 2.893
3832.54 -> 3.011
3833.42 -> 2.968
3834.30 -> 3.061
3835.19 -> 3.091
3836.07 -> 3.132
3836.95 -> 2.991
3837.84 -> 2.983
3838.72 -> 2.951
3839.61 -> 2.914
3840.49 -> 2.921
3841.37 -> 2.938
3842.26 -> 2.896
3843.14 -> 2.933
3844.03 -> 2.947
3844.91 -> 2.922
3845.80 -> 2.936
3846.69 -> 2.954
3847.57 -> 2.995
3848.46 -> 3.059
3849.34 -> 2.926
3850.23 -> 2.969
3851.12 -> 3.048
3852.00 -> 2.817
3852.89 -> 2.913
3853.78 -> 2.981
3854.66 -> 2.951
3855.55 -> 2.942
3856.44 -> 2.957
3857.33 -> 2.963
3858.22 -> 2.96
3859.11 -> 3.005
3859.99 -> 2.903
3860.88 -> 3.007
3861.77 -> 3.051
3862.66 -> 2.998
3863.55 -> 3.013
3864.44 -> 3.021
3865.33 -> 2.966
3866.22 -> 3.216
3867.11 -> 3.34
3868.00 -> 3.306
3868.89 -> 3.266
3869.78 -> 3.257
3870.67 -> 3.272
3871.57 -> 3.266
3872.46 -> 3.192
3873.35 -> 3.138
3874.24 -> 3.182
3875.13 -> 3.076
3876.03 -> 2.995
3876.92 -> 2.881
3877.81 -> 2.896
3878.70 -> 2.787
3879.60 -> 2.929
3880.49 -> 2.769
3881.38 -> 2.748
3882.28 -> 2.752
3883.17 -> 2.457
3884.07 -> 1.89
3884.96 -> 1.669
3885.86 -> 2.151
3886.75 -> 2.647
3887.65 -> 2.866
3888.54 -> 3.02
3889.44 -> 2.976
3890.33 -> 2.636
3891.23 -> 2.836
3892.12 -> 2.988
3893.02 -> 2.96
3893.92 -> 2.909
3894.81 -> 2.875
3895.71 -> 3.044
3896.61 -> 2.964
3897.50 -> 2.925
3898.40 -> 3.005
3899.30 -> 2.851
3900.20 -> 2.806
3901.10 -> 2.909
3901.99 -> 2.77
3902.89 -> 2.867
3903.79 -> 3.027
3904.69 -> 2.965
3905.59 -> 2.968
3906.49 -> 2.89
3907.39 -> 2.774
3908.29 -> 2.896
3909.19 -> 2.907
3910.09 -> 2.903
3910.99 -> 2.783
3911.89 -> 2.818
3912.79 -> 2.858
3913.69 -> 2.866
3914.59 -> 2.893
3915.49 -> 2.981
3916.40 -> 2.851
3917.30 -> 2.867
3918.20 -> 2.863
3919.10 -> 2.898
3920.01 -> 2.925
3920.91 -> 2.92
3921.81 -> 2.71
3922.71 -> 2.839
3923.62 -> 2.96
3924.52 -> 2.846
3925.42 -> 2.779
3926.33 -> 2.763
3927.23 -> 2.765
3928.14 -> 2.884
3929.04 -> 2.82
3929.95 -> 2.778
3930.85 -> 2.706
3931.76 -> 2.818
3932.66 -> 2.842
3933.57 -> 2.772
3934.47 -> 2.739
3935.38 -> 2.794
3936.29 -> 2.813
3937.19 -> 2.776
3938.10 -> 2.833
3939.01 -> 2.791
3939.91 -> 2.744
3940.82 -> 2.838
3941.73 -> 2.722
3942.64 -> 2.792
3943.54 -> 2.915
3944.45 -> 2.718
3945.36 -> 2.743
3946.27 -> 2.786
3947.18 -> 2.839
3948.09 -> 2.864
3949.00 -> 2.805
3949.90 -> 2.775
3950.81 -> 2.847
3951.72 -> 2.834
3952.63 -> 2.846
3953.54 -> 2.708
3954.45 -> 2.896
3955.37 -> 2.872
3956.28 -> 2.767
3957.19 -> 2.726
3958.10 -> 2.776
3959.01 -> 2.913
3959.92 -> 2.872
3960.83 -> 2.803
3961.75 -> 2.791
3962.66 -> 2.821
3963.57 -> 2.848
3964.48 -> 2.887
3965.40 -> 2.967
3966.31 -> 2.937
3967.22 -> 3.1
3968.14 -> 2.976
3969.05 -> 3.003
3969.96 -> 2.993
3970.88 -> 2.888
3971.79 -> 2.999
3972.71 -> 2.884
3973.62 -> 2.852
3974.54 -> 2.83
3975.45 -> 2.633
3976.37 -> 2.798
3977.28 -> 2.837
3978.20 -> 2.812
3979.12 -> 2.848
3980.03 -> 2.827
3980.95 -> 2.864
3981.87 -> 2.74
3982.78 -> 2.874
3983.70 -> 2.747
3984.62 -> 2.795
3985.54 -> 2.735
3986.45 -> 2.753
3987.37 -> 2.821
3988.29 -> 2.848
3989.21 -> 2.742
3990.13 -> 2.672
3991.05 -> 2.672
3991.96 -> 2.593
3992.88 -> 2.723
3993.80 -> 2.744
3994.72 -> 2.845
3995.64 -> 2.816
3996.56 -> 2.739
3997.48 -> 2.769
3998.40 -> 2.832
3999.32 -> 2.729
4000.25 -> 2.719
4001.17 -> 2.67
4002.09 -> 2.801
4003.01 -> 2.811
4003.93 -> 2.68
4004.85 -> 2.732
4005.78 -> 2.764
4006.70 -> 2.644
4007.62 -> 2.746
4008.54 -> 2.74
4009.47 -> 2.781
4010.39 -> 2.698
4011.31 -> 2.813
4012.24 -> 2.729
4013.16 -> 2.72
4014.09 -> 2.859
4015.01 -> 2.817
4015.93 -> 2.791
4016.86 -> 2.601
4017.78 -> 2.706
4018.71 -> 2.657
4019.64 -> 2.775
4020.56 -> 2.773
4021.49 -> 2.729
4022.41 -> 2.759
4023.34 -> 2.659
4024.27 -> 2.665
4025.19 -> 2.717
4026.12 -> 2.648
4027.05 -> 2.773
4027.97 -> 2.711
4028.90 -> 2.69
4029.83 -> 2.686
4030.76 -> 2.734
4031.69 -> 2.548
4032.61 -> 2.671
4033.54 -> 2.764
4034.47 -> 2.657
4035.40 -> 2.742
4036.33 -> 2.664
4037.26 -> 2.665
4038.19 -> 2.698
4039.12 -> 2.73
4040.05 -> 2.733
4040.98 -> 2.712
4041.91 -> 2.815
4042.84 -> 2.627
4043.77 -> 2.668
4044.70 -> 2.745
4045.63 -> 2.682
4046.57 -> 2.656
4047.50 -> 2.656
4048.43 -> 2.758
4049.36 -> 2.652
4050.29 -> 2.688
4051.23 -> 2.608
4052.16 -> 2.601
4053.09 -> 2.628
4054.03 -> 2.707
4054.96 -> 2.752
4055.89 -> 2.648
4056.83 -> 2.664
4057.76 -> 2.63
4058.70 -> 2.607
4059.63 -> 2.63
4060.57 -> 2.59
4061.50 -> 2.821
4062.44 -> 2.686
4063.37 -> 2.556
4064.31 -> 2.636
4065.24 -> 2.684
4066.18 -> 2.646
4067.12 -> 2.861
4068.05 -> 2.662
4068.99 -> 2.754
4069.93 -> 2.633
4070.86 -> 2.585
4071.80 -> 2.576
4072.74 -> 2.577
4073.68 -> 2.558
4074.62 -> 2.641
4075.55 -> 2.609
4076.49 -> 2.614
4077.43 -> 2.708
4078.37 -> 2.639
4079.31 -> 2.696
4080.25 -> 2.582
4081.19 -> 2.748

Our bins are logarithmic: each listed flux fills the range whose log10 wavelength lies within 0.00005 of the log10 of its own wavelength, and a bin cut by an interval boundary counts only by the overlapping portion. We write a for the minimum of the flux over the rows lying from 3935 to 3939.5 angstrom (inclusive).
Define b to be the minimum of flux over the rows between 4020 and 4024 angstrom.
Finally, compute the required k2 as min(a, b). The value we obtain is 2.66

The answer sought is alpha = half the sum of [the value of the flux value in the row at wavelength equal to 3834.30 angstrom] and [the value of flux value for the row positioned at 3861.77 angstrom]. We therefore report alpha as 3.06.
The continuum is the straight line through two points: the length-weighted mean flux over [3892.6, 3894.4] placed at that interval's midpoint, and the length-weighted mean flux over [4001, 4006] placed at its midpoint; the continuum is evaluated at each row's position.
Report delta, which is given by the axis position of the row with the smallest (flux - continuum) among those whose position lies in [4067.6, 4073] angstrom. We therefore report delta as 4071.80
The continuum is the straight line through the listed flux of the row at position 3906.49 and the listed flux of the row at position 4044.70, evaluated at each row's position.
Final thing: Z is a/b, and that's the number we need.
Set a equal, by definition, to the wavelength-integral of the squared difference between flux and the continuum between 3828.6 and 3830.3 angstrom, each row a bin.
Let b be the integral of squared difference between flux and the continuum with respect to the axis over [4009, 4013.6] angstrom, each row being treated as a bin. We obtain 0.1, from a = 0.001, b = 0.013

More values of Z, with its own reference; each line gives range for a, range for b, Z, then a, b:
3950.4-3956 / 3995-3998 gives 4.8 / 0.021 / 0.004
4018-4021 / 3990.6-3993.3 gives 0.2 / 0.013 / 0.060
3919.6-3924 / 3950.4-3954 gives 2.2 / 0.036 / 0.016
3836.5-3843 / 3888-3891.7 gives 0.1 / 0.009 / 0.086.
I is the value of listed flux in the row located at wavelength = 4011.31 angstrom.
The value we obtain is 2.813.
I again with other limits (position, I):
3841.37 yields 2.938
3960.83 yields 2.803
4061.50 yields 2.821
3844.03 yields 2.947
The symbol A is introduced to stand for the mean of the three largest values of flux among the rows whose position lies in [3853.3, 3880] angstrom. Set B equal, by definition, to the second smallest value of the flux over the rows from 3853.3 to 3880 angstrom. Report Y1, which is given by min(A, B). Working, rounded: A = 3.31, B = 2.881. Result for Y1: 2.88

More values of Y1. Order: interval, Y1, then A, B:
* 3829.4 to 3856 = 2.88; 3.09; 2.881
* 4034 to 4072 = 2.58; 2.83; 2.576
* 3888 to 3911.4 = 2.77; 3.03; 2.77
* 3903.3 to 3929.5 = 2.76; 2.99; 2.763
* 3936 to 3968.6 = 2.72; 3.01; 2.718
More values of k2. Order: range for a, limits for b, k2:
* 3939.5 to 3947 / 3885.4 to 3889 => 2.15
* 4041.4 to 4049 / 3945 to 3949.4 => 2.63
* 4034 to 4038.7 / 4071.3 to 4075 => 2.56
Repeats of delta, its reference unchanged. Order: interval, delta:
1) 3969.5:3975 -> 3974.54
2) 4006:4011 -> 4006.70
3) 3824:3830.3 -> 3824.61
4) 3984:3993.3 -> 3991.96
